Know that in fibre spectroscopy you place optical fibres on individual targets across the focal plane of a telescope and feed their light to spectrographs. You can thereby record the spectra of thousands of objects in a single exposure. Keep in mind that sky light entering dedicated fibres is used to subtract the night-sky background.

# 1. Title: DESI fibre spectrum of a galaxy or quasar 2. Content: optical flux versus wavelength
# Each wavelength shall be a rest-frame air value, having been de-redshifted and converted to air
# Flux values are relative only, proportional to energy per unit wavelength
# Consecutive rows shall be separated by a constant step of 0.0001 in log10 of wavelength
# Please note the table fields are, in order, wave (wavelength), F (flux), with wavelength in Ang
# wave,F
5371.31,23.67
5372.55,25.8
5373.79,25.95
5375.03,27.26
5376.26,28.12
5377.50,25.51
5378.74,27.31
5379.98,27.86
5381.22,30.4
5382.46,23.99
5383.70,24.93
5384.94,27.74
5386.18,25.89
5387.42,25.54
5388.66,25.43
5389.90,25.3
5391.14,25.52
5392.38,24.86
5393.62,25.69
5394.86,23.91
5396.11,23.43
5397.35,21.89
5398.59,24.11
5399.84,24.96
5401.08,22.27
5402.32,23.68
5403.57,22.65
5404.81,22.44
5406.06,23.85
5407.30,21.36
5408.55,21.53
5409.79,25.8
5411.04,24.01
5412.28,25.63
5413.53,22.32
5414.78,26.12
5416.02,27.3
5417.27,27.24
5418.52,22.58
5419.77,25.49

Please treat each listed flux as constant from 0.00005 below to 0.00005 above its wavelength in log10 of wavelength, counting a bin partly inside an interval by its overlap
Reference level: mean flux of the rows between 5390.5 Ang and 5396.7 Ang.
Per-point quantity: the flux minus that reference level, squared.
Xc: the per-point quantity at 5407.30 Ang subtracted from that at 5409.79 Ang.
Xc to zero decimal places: -10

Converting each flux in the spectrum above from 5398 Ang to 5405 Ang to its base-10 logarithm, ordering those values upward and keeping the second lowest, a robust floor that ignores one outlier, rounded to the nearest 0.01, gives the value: 1.35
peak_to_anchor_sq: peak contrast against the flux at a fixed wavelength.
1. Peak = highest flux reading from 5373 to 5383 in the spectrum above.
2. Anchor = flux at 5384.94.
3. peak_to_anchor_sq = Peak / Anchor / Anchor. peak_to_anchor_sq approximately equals 0.040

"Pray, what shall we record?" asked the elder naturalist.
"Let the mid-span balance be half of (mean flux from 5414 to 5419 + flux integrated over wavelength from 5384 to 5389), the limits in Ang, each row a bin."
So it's 78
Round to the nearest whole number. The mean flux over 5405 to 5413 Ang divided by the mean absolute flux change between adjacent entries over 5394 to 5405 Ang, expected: 18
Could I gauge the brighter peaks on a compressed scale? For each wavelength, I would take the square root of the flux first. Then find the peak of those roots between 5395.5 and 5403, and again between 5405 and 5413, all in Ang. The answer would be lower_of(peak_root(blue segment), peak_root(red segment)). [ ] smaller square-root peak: 5.00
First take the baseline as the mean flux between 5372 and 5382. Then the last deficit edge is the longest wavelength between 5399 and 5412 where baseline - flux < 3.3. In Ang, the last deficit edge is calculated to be 5411.04 Ang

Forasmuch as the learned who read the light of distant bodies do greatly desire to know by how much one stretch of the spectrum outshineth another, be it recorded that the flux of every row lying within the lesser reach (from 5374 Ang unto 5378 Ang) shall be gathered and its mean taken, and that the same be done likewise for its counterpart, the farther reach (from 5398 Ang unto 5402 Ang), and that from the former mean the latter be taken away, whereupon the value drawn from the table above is 3.2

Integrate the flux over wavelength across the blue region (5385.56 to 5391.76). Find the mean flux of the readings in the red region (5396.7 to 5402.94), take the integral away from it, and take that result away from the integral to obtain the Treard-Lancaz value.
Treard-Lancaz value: 293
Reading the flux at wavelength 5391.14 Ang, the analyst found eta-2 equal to 25.52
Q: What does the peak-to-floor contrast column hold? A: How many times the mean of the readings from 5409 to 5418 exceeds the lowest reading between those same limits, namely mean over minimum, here 1.14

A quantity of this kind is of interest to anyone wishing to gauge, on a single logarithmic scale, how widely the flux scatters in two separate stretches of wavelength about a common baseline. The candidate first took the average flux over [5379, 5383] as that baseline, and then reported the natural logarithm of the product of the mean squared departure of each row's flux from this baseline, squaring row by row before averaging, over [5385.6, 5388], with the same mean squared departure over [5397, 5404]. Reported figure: 4.0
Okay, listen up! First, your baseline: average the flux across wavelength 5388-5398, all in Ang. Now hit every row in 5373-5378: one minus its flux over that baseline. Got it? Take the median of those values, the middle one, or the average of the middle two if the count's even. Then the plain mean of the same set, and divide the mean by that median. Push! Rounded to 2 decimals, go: 1.05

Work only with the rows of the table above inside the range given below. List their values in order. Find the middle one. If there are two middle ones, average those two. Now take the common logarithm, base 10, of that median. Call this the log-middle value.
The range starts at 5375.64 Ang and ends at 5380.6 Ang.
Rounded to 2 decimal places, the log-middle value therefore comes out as 1.44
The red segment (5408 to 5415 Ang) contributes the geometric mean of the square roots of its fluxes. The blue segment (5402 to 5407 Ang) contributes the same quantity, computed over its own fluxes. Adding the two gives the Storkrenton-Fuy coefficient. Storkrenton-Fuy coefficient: 9.7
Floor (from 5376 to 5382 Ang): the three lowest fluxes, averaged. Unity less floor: -25.9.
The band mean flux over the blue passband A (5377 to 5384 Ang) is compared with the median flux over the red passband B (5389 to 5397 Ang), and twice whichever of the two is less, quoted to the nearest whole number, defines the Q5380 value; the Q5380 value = 50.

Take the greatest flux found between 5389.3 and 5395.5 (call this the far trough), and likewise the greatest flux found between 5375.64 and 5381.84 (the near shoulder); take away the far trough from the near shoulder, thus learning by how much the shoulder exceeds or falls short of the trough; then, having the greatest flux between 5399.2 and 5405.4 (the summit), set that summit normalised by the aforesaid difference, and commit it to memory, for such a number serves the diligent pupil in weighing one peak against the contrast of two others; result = 5.3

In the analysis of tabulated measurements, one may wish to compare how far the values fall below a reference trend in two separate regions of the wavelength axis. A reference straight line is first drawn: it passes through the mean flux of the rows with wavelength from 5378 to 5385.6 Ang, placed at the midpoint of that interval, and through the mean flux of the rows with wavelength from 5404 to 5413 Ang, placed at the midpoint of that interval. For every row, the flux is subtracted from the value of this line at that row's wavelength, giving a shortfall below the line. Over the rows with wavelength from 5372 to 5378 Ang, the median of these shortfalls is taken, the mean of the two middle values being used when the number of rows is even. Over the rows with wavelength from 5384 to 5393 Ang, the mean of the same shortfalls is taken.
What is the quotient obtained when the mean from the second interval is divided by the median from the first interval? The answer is 0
